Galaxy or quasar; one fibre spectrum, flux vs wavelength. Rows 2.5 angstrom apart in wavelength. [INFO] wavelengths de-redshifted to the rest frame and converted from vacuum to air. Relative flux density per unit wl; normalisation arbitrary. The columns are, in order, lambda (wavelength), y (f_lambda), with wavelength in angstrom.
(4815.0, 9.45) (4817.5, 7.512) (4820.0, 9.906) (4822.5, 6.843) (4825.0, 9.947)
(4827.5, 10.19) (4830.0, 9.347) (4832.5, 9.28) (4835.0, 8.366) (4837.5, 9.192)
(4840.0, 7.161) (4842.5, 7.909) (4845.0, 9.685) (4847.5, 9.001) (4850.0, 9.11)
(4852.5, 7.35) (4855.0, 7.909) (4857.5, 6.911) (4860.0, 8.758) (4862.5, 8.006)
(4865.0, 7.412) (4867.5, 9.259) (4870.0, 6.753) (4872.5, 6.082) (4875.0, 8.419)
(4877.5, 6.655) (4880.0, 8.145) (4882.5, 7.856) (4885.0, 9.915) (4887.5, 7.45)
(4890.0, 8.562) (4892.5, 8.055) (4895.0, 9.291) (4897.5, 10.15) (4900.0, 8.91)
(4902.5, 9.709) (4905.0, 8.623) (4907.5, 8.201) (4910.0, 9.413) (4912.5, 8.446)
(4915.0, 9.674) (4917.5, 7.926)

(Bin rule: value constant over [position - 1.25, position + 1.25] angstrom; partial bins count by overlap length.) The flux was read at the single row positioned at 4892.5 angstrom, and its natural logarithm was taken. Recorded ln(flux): 2.09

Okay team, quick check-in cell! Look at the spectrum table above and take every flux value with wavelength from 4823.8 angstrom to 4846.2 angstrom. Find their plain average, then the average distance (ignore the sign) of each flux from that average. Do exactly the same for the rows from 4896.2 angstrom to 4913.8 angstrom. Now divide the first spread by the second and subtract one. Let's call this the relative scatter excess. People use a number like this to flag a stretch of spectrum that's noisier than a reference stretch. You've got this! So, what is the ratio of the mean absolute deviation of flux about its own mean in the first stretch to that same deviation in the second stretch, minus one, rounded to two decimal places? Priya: 0.34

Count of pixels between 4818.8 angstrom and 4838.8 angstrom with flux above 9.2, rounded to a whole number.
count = 5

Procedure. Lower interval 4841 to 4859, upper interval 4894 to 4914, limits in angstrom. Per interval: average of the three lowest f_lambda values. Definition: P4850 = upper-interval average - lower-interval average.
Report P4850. 1.0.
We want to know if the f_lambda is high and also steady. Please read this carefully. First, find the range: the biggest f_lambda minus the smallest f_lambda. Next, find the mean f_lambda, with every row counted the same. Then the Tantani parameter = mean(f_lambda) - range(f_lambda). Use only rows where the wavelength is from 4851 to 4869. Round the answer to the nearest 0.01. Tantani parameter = 5.60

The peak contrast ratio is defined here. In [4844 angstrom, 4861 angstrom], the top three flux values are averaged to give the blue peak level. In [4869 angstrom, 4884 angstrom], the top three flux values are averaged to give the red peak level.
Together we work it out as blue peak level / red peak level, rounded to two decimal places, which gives 1.14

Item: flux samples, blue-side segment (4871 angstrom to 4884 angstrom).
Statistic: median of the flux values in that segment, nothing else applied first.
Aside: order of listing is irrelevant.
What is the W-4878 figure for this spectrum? 7.9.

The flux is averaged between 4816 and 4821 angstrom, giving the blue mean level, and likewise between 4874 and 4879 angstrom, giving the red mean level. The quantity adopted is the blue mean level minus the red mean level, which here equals 1.2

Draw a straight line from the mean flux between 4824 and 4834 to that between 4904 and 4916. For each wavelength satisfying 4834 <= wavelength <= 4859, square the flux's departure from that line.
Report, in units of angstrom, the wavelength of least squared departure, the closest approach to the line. 4845.0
